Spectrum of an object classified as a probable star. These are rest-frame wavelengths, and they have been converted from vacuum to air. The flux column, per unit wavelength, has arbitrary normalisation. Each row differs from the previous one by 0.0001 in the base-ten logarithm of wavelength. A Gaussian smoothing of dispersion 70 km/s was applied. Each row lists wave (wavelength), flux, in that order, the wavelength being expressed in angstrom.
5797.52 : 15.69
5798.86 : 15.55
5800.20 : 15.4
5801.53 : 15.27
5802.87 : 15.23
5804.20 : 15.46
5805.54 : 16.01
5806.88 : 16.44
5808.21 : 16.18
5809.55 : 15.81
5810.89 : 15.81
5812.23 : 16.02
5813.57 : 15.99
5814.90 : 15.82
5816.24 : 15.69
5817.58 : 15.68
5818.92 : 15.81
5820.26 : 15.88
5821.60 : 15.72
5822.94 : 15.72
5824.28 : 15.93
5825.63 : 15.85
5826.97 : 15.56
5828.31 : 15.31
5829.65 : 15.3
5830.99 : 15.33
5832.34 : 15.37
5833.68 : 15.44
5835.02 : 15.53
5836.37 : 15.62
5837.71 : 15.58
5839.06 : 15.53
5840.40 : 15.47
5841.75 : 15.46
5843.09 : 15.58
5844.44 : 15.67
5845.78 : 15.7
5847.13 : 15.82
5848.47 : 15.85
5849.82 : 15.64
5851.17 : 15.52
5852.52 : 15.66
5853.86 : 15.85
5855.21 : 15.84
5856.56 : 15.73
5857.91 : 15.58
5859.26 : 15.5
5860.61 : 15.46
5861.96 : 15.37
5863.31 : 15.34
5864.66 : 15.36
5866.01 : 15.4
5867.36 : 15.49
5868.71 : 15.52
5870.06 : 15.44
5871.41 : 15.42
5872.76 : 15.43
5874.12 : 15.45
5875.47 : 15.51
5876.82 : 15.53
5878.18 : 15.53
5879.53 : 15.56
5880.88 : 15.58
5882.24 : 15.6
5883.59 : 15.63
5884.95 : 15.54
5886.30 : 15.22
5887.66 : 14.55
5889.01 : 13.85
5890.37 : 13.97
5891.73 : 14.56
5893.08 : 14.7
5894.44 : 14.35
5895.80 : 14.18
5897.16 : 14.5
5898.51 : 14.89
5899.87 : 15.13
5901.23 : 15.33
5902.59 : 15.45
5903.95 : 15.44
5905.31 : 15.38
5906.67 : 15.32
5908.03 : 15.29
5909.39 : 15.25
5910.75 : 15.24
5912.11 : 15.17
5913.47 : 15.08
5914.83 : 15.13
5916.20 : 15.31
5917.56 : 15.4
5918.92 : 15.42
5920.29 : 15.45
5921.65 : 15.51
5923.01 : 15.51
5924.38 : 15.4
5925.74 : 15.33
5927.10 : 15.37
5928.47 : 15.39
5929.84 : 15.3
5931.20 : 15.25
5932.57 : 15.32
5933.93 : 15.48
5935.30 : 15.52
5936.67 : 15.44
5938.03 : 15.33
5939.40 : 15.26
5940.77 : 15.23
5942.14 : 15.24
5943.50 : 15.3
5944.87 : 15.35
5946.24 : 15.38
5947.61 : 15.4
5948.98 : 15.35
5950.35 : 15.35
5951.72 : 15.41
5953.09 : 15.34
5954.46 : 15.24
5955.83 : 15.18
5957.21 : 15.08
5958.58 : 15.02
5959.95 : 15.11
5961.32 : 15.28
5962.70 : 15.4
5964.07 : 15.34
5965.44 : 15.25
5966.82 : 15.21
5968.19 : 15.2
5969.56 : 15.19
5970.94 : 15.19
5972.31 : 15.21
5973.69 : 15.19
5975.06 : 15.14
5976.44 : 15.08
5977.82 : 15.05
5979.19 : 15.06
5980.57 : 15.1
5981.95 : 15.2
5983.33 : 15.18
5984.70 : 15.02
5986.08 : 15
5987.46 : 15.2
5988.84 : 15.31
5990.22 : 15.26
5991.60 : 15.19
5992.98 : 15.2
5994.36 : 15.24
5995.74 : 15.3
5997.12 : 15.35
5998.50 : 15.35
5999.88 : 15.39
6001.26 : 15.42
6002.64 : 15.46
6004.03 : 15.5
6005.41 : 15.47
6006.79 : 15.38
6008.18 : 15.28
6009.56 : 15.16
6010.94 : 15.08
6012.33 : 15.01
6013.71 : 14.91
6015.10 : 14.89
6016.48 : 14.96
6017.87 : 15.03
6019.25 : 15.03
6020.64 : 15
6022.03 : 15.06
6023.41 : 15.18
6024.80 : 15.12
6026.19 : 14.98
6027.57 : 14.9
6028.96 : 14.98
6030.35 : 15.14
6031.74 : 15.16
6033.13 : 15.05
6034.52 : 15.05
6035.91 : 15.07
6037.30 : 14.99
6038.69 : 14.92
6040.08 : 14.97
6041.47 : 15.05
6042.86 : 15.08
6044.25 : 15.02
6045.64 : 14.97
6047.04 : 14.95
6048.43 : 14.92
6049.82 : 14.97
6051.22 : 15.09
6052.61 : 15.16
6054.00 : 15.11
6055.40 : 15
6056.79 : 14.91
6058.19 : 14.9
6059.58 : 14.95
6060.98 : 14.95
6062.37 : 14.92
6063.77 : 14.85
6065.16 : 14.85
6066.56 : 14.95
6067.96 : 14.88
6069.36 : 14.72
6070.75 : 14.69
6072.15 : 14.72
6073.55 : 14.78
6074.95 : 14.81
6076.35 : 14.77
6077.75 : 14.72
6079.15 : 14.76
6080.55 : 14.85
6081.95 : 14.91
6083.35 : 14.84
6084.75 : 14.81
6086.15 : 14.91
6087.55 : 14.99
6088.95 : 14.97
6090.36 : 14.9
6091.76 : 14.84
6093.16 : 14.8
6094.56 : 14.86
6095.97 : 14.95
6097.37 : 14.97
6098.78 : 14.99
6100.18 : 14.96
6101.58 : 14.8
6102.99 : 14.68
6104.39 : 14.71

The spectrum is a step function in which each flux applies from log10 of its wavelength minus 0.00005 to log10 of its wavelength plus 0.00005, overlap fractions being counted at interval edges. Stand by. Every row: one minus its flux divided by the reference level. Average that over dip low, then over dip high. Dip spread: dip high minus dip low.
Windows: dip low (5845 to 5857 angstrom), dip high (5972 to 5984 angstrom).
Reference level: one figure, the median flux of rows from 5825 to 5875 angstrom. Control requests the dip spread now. 0.039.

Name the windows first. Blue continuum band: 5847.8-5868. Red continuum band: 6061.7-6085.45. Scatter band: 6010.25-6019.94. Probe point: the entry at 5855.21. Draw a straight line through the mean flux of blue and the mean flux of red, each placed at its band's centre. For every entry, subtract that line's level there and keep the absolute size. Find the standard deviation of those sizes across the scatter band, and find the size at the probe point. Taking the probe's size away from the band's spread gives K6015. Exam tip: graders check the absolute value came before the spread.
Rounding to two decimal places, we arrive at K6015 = -0.22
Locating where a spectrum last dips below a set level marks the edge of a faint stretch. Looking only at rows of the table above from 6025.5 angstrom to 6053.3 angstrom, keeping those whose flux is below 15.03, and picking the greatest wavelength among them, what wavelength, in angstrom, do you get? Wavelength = 6049.82 angstrom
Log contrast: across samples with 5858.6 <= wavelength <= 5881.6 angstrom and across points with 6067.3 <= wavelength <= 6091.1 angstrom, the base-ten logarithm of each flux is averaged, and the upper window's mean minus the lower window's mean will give -0.018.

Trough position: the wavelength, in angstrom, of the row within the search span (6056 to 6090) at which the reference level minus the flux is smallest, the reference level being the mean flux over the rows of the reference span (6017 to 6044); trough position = 6087.55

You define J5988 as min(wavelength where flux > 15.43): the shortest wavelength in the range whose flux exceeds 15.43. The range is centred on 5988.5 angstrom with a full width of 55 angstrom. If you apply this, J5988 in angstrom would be 6002.64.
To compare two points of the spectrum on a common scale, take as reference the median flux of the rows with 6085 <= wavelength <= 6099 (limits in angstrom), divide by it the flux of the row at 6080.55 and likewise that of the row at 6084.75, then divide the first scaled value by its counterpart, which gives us 1.00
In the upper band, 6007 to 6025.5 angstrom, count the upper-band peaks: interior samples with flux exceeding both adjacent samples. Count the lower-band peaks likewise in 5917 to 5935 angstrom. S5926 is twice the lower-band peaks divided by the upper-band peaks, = 2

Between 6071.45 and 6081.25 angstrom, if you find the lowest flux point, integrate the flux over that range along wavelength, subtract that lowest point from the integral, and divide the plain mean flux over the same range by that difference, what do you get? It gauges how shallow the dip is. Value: 0.114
